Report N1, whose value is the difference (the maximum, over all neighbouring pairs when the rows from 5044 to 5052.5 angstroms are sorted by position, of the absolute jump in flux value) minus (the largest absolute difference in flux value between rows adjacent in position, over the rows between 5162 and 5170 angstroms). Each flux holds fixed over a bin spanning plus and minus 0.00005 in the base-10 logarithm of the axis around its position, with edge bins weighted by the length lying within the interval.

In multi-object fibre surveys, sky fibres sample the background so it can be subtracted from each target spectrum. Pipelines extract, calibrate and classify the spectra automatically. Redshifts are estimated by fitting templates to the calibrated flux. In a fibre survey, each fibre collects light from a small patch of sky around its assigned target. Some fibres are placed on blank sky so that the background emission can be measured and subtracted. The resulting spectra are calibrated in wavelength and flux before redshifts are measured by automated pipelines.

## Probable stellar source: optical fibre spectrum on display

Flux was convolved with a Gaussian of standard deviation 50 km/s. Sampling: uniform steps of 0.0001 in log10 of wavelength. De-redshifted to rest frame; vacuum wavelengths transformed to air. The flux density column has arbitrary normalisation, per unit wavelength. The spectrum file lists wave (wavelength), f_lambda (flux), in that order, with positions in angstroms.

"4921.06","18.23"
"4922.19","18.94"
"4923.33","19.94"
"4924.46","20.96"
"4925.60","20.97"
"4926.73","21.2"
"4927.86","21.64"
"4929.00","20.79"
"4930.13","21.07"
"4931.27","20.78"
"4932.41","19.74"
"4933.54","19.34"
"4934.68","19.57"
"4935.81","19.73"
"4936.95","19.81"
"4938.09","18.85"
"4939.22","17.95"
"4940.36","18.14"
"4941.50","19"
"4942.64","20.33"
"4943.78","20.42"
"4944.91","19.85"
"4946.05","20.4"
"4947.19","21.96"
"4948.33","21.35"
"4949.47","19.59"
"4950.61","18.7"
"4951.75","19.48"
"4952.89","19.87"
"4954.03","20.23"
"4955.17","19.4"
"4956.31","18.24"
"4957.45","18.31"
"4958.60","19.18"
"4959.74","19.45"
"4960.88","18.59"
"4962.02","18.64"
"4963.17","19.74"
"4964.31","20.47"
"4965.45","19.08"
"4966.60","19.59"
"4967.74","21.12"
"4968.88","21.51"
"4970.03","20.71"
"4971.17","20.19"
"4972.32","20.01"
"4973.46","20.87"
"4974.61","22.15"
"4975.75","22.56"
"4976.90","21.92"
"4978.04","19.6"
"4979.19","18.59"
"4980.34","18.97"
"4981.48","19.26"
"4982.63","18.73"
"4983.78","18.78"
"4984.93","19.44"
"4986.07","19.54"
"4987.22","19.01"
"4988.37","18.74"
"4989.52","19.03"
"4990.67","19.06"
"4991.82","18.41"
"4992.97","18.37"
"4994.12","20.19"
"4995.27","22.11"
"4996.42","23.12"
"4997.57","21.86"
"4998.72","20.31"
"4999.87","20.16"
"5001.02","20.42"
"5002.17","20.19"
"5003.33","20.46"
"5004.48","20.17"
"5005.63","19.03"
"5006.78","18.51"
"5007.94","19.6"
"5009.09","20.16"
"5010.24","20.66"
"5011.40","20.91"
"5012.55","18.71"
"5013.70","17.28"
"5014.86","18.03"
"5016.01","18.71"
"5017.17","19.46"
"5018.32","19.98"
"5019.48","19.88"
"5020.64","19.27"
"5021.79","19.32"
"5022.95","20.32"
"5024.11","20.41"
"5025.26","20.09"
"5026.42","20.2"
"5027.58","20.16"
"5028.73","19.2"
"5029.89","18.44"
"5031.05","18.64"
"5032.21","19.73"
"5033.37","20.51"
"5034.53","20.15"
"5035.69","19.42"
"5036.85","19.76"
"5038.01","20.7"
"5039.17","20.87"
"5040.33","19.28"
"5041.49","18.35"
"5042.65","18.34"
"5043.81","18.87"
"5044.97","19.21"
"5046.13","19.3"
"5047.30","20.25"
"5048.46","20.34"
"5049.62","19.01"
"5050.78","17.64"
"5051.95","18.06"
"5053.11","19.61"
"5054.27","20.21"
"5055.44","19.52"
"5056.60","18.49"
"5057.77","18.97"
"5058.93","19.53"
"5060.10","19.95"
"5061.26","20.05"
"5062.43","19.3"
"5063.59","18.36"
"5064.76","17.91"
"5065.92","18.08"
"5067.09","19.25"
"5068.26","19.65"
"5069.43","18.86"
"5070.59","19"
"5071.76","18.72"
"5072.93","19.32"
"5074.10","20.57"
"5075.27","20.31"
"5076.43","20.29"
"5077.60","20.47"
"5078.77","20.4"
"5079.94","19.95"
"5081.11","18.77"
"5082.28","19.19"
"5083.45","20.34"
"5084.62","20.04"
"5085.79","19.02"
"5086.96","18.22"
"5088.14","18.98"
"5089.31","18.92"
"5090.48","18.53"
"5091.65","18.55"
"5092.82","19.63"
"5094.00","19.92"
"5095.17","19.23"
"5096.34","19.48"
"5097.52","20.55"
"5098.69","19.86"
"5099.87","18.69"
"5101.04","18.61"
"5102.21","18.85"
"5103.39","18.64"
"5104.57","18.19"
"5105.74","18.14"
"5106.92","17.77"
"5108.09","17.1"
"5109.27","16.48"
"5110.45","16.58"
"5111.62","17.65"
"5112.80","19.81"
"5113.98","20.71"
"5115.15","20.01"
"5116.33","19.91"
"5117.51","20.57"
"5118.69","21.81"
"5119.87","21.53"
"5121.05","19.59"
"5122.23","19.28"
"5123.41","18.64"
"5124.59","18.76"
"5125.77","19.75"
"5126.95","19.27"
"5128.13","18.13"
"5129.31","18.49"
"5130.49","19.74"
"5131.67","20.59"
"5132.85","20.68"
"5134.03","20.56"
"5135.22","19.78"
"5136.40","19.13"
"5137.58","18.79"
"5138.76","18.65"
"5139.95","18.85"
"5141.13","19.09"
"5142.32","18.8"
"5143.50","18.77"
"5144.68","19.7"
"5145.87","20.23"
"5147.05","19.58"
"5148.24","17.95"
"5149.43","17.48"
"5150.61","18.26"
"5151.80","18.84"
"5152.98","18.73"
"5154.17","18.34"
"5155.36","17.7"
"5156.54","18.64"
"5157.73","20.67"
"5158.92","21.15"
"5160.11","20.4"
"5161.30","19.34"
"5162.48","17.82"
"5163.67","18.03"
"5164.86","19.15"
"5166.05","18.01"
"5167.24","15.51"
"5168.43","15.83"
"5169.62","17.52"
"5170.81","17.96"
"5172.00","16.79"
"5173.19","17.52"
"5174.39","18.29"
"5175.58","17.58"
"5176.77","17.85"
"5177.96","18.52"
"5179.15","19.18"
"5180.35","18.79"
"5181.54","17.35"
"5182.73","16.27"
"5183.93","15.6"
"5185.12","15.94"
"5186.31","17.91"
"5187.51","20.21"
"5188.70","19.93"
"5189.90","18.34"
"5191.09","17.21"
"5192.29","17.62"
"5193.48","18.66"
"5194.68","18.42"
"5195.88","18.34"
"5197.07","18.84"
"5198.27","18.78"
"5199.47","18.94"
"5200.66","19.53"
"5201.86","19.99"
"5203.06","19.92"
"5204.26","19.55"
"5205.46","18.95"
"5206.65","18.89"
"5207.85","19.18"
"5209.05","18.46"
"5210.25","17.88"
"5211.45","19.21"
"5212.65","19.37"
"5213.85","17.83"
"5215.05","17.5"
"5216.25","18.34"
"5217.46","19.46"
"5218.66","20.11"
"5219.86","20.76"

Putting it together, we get -1.1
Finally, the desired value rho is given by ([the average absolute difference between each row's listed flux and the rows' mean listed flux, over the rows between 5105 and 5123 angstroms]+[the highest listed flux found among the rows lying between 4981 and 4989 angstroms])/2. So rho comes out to 10.51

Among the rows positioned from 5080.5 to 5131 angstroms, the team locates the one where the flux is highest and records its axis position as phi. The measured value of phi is 5118.69 angstroms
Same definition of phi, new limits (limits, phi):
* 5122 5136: 5132.85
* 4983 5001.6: 4996.42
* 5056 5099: 5074.10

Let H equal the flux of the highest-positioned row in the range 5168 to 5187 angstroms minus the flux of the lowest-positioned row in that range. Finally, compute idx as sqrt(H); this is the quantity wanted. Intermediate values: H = 2.08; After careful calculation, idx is 1.44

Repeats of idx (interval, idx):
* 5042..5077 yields 1.40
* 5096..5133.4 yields 1.10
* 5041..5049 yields 1.41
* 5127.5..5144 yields 0.80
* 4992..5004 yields 1.45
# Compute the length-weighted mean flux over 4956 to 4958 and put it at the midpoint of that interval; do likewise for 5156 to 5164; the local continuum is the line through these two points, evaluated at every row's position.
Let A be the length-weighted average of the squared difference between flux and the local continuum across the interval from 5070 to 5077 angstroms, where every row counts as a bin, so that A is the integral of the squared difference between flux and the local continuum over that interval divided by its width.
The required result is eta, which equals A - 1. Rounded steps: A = 1.0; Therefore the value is 0.0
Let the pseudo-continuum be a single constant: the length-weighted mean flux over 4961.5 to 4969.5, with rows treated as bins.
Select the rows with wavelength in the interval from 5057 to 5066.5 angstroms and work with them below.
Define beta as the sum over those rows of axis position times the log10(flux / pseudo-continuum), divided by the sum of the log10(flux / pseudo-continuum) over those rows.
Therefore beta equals 5063.3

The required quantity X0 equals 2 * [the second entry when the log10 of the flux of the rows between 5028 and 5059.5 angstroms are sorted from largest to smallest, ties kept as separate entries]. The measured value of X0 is 2.63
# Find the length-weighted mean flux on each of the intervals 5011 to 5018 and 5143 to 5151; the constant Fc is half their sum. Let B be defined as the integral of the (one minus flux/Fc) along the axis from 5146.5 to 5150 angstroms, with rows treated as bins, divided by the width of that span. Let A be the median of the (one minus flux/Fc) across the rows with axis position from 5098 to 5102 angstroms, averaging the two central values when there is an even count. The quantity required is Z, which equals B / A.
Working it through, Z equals 3.1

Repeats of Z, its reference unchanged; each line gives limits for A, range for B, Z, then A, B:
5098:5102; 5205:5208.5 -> -0.8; 0.009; -0.01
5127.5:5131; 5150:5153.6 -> 0.7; 0.020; 0.01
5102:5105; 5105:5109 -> 5.6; 0.012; 0.07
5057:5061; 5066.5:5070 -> 0.6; -0.035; -0.02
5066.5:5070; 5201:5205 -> 2.4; -0.020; -0.05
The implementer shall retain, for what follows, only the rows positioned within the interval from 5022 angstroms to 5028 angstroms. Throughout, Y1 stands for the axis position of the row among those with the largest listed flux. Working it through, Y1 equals 5024.11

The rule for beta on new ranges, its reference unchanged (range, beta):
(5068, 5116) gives 5098.5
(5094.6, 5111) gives 5106.0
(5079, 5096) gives 5088.2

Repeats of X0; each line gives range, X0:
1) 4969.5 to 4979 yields 2.69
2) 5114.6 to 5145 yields 2.67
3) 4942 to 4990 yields 2.69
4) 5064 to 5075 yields 2.59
